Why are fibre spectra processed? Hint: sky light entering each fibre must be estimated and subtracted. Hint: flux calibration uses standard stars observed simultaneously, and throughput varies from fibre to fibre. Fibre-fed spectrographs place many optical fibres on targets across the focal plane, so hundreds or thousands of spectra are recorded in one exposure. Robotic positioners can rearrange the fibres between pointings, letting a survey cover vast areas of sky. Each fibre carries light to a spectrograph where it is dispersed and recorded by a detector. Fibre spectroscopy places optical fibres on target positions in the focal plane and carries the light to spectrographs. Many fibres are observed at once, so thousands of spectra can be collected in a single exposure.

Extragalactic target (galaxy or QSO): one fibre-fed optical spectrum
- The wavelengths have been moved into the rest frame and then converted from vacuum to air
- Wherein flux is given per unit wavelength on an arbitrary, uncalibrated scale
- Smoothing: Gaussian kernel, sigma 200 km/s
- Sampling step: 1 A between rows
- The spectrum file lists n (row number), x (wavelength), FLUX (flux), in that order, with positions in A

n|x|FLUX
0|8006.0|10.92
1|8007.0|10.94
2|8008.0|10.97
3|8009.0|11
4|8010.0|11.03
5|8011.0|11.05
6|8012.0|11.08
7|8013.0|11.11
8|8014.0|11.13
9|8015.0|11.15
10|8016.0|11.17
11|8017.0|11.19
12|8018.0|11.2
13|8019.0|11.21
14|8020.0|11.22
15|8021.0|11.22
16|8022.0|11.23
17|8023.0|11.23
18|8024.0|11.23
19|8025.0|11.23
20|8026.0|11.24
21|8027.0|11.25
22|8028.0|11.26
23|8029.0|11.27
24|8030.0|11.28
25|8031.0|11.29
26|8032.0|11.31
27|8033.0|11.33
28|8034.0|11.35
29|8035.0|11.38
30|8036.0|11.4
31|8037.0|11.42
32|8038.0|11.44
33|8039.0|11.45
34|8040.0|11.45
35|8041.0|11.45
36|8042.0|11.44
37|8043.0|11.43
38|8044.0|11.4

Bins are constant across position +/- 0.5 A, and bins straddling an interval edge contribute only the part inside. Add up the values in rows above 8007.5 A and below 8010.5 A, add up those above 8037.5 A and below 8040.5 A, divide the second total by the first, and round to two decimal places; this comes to 1.04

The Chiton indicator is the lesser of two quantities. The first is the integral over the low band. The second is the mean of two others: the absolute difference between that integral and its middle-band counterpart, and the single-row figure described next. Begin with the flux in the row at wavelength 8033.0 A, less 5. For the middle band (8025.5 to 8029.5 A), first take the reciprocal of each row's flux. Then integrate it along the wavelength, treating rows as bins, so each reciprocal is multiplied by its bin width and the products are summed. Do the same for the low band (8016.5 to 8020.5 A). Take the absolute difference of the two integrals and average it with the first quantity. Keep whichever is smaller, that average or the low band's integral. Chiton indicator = 0.36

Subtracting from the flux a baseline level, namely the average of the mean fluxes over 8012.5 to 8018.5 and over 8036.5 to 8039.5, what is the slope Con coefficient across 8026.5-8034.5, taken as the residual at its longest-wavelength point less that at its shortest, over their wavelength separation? 0.014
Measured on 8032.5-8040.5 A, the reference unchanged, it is 0.017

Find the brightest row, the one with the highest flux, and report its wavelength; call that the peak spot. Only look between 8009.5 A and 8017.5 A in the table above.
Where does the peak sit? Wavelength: 8017.0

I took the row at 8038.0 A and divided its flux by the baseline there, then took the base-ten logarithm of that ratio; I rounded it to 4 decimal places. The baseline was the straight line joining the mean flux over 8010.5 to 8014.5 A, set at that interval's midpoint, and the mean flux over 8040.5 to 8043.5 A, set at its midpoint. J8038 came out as 0.0018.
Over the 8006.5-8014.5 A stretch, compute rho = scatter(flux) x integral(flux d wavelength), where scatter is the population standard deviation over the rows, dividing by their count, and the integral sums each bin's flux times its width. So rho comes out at 5.5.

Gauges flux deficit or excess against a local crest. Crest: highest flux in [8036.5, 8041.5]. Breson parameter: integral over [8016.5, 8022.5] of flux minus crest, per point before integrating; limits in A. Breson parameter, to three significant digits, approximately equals -1.43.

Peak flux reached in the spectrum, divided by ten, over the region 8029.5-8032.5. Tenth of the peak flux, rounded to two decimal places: 1.13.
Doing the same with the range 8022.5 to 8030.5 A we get 1.13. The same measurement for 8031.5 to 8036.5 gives 1.14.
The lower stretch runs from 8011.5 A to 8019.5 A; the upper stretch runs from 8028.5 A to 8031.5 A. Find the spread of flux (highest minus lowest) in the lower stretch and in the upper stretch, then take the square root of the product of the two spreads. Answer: 0.05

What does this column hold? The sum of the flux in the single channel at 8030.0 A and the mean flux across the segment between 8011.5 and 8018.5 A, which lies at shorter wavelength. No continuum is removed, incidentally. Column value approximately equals 22.4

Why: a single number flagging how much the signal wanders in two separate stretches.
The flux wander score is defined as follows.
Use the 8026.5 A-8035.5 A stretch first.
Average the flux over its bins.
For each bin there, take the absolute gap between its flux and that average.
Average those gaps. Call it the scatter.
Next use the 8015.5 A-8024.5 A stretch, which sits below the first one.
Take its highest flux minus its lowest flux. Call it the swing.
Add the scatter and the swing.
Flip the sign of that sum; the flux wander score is -0.10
